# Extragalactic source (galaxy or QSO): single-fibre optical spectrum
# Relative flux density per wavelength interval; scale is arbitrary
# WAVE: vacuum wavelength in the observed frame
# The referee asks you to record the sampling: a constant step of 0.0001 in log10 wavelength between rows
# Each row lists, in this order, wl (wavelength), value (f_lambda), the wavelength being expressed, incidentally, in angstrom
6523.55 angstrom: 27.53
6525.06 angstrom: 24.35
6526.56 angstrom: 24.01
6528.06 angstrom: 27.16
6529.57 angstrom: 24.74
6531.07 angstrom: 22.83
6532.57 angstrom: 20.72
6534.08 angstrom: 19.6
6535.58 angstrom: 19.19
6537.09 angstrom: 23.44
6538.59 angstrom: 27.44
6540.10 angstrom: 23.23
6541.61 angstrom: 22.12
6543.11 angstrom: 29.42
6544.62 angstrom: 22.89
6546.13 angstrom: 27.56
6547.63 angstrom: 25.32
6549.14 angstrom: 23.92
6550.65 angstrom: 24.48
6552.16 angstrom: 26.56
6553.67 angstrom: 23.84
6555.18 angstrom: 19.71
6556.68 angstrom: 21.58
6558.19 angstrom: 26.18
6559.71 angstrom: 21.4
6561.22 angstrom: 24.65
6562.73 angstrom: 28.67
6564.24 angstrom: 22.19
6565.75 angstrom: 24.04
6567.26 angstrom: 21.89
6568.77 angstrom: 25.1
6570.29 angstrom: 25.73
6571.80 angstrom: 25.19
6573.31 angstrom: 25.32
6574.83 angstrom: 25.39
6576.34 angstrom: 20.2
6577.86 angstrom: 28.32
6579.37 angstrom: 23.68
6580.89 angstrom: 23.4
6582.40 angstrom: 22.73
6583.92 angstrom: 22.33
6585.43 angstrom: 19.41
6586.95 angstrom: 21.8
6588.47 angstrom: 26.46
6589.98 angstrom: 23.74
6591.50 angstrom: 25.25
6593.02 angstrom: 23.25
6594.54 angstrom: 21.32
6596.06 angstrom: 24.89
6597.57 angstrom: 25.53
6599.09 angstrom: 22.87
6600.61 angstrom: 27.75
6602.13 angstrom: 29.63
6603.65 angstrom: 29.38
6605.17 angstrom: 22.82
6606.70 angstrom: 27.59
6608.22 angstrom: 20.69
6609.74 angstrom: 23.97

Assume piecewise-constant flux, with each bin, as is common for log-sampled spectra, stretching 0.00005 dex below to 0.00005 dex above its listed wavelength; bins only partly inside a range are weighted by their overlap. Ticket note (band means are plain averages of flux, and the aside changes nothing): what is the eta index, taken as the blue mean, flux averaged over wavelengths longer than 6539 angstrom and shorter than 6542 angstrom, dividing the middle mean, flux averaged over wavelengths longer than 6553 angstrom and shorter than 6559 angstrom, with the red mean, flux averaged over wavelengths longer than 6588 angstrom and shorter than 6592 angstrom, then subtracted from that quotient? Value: -24.1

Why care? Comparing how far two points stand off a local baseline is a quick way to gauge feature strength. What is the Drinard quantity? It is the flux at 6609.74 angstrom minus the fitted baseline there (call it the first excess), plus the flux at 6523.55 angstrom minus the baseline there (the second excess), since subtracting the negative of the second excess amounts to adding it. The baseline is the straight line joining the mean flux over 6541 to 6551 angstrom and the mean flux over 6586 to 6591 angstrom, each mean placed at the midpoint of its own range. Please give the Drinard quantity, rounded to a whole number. 2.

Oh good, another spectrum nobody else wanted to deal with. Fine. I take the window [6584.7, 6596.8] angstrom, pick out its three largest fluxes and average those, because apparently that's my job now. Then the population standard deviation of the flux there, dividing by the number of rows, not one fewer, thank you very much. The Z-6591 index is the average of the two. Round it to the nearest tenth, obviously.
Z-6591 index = 13.9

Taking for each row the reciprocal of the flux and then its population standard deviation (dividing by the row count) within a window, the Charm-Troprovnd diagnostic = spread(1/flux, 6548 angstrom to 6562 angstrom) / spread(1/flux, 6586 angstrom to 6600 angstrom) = 1.4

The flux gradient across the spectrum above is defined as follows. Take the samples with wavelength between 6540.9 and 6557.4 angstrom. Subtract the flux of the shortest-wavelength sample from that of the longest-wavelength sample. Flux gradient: -0.5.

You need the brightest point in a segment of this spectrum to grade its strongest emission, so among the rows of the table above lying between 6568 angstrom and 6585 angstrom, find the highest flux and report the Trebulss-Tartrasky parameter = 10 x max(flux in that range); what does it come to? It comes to 283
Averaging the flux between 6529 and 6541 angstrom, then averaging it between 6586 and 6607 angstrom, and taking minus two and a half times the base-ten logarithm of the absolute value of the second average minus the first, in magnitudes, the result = -1.0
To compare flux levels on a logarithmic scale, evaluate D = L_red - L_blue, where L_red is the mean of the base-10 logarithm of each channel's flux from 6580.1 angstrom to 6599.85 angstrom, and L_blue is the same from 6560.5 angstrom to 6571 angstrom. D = -0.023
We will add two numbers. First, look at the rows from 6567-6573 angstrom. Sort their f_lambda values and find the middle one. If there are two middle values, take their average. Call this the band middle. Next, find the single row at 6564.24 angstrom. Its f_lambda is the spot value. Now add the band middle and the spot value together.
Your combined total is 47.3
